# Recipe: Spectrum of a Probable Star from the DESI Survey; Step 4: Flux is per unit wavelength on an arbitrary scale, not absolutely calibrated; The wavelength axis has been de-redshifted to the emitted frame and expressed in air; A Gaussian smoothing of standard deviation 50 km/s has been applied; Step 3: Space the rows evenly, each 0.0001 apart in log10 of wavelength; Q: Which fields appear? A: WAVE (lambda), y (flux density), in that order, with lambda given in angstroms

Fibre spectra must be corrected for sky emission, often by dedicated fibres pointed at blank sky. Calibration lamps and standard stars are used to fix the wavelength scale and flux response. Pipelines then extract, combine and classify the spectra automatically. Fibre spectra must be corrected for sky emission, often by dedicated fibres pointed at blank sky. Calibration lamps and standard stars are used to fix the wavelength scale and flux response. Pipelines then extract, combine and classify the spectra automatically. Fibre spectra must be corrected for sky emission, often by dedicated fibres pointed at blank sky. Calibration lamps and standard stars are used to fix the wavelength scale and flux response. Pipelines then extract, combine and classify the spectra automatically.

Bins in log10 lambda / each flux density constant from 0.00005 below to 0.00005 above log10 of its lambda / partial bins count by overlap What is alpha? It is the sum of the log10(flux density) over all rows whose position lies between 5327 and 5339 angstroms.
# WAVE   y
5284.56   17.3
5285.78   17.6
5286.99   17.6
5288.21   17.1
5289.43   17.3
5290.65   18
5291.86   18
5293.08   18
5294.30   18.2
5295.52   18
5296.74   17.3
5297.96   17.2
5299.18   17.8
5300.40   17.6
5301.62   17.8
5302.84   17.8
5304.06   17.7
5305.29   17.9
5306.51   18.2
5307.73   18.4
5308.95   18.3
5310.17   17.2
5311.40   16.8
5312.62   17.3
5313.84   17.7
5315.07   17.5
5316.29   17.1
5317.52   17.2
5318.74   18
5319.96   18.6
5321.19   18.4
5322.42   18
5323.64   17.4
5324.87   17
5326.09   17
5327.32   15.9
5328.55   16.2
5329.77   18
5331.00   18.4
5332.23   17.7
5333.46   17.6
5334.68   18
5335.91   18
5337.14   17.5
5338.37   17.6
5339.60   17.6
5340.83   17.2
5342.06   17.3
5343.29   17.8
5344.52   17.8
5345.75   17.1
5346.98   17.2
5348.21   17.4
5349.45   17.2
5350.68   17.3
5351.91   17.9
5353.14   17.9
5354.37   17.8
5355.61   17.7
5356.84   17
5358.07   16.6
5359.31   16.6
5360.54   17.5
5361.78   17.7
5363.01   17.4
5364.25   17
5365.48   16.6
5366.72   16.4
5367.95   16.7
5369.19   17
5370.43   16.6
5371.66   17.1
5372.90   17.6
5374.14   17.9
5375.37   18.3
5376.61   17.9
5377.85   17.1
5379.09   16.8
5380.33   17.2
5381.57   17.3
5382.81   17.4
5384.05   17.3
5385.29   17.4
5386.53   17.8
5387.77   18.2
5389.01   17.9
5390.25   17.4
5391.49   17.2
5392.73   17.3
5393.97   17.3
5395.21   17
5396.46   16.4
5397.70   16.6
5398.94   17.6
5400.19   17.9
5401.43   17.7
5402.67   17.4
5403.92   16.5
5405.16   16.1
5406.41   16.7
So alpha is 12.4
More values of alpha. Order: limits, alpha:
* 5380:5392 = 12.4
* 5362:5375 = 12.3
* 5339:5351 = 12.4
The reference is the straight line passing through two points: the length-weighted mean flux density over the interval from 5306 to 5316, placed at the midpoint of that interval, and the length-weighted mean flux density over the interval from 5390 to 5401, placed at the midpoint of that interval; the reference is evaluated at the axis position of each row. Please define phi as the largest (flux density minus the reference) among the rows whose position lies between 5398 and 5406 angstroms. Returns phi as 0.732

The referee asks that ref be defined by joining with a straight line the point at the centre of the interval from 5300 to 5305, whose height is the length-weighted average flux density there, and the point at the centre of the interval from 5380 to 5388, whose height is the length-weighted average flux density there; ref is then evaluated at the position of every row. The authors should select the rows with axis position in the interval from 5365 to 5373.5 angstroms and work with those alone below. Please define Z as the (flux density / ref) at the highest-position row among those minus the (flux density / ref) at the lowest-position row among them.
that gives 0.058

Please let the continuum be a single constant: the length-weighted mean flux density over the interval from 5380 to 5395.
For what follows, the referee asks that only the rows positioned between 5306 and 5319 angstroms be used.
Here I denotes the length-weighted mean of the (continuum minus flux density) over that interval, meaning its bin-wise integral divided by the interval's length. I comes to -0.12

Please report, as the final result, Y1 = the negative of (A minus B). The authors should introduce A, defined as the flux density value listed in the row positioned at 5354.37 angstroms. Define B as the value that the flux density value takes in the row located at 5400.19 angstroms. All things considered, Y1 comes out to 0.1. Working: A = 17.8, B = 17.9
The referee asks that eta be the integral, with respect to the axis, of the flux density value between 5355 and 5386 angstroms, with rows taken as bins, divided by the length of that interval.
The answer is 17.2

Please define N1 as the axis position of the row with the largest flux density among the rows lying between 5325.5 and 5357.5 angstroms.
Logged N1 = 5331.00 angstroms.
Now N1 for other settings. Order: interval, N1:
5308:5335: 5319.96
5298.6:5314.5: 5307.73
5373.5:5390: 5375.37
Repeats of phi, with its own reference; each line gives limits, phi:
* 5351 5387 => 0.996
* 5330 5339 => 0.852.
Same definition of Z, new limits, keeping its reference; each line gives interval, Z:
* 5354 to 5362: -0.004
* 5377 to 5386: 0.018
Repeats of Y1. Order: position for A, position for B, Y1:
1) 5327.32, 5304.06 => 1.8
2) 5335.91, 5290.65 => 0.0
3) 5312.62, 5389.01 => 0.6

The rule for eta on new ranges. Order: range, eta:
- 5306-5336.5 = 17.6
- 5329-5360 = 17.5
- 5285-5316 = 17.7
